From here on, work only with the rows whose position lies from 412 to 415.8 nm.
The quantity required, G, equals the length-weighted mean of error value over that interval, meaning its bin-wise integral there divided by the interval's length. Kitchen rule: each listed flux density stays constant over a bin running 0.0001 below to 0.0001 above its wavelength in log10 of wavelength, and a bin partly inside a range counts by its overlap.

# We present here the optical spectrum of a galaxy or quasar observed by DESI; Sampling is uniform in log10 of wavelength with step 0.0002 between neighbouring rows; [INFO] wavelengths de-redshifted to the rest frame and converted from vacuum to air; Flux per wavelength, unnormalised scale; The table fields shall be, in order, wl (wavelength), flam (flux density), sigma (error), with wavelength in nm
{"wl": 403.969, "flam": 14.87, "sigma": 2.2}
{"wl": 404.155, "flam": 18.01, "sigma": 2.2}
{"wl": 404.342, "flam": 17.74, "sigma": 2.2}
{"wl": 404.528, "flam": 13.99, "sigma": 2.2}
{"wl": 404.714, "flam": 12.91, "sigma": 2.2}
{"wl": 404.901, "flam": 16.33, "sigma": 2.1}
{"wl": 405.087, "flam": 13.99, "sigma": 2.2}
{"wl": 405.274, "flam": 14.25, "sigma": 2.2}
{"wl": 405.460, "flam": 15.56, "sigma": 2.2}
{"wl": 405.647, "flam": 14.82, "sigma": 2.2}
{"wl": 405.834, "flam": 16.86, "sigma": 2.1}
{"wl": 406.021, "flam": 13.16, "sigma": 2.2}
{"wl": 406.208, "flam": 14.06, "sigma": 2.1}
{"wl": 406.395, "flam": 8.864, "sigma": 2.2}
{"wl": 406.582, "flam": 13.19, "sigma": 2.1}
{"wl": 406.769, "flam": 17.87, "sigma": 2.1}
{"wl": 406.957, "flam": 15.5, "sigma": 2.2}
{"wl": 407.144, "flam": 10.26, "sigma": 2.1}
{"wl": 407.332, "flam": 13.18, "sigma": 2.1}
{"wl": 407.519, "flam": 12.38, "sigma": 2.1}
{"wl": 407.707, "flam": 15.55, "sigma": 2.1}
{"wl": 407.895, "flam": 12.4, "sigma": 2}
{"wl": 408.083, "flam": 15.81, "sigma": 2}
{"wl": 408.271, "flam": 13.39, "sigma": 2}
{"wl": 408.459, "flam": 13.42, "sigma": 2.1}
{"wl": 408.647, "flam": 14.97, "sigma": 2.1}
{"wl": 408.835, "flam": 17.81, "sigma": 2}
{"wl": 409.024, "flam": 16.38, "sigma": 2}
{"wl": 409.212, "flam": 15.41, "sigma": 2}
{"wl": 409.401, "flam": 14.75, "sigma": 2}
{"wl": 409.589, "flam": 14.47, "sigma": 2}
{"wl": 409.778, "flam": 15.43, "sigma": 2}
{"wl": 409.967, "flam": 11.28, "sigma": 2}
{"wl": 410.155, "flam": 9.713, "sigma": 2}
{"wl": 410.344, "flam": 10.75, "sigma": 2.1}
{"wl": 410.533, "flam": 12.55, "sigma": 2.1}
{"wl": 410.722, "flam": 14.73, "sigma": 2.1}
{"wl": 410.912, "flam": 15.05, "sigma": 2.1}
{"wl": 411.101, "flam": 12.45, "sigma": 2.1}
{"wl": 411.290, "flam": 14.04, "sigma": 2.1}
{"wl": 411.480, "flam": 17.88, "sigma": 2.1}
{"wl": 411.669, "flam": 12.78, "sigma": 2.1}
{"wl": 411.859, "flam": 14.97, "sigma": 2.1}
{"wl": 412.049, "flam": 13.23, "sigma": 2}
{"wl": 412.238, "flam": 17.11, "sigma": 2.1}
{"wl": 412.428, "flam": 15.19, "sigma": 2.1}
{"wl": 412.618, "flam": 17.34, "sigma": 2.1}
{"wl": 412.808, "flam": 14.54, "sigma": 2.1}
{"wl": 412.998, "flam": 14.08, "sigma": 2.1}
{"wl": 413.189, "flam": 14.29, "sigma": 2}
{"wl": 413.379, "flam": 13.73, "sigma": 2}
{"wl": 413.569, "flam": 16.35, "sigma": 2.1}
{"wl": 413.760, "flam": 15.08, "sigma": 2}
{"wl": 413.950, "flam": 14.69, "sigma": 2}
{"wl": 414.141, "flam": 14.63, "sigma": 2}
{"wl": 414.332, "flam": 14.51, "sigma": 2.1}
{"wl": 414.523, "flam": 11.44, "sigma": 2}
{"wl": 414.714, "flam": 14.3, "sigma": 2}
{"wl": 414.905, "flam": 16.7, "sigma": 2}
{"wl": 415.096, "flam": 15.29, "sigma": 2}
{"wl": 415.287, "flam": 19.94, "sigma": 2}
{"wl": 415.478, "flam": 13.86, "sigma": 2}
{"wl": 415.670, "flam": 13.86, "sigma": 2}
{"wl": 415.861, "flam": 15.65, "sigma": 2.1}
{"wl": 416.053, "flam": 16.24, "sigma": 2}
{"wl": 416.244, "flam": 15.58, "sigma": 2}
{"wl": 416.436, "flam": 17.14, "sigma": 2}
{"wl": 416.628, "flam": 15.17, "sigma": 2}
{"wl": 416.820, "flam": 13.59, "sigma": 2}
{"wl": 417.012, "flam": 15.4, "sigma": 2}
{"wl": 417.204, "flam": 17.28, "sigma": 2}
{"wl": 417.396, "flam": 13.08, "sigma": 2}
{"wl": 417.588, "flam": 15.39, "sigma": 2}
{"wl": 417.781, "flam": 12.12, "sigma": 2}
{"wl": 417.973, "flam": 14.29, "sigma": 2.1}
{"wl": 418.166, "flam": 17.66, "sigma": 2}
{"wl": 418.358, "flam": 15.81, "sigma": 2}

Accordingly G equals 2.04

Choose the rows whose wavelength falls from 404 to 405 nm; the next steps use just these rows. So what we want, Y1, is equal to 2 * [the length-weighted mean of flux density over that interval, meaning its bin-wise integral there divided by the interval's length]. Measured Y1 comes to 31.4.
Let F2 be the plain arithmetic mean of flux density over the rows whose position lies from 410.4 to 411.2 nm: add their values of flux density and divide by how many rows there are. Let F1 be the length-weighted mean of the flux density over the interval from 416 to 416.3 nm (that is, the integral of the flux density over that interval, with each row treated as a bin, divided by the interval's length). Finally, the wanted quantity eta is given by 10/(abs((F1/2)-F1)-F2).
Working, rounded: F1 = 15.9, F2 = 13.7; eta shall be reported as -1.75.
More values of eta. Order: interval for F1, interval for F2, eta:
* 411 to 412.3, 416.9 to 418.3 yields -1.29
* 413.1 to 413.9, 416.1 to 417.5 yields -1.27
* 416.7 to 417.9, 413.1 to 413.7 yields -1.33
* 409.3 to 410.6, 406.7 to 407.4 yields -1.28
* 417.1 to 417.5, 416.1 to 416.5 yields -1.14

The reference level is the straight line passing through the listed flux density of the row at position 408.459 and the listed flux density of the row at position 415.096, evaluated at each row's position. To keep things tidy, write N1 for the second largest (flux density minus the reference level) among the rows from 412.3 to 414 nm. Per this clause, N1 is 1.5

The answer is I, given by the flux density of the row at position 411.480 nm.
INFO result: 17.88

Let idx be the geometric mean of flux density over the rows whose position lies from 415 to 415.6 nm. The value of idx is 16.2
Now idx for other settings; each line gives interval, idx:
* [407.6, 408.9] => 14.7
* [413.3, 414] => 14.9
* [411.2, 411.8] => 14.7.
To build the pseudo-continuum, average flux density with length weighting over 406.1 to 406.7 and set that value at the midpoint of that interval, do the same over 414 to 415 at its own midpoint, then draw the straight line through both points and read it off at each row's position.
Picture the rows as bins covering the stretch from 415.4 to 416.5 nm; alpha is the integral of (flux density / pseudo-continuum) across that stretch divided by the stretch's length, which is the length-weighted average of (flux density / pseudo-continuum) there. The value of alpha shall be 1.05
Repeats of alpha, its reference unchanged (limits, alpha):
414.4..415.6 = 1.05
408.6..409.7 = 1.20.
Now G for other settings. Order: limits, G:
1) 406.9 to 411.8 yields 2.06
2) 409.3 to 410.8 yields 2.04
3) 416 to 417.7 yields 2.00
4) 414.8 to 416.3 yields 2.01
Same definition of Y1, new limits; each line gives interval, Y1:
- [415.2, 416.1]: 31.7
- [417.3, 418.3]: 29.1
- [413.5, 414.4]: 30.0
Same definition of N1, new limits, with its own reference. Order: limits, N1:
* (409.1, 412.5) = 2.6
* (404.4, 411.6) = 4.3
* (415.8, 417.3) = 1.4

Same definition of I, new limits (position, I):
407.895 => 12.4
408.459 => 13.42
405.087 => 13.99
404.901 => 16.33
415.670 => 13.86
